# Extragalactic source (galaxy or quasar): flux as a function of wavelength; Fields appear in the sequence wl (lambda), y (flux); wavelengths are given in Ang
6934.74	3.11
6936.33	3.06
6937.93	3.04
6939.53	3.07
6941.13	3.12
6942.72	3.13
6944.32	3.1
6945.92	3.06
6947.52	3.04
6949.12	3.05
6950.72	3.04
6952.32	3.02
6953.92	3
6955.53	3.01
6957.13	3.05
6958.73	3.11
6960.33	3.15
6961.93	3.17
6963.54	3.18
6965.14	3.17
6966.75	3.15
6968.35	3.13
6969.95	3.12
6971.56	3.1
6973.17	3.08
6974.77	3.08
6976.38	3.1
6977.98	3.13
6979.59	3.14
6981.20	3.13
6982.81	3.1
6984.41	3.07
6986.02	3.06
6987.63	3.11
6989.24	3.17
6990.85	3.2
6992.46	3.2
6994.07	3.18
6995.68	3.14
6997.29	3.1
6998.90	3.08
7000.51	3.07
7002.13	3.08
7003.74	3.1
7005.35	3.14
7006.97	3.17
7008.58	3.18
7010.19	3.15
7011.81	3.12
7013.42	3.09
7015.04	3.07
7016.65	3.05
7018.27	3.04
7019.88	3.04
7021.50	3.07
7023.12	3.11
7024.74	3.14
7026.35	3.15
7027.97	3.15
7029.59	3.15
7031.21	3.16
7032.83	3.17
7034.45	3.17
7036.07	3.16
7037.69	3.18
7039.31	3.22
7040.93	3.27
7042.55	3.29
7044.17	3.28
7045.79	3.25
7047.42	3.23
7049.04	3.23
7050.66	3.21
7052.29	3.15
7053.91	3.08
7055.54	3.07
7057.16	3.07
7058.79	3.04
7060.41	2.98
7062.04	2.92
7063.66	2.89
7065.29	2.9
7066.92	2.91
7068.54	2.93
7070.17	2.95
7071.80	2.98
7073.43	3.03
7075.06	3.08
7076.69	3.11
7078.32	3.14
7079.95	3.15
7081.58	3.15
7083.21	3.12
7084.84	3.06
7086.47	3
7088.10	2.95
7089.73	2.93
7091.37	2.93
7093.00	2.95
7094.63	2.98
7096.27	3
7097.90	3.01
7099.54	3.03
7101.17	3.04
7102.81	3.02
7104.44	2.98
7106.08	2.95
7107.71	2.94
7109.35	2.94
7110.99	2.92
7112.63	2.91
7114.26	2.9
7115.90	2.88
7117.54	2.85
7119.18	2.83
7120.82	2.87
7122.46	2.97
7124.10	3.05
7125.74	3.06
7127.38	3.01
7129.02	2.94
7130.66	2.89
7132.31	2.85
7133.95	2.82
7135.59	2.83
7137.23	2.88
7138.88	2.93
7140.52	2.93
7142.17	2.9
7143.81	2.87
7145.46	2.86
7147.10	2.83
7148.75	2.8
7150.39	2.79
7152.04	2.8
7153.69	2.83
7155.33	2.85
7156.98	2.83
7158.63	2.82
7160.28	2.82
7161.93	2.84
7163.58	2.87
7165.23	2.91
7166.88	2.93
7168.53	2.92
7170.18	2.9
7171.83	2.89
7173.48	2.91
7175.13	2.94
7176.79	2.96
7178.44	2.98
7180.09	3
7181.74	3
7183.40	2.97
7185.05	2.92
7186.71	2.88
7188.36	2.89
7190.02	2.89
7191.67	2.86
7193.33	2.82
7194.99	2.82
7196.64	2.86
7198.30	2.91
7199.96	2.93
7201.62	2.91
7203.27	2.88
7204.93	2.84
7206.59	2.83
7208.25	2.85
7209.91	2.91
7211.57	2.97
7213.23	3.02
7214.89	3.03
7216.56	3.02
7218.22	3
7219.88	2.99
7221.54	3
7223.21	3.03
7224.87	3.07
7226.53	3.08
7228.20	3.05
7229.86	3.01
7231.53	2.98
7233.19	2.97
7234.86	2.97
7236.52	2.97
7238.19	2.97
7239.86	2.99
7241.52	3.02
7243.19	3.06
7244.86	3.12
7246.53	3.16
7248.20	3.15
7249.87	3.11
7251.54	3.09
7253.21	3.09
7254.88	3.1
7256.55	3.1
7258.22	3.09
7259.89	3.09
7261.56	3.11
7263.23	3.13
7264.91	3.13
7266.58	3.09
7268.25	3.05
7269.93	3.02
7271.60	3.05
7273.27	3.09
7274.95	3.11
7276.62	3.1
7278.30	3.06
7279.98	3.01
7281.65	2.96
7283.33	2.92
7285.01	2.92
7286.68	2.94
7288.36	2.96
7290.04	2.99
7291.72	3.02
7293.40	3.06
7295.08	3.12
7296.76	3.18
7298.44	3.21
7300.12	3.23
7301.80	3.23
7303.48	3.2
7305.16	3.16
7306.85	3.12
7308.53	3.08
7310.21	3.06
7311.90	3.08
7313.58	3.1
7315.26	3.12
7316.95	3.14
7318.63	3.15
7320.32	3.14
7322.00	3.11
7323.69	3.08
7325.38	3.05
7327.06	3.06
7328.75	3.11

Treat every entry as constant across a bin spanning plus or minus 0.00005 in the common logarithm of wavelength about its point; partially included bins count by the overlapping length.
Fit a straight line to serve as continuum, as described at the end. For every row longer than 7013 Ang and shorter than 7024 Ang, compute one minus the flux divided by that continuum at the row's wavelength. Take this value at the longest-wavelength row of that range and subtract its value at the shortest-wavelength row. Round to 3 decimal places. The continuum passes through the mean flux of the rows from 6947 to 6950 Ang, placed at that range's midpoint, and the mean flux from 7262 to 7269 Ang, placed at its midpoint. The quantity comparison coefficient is -0.006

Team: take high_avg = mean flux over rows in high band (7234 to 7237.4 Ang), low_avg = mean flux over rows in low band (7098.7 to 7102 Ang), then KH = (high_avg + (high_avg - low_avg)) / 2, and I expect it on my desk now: 1.45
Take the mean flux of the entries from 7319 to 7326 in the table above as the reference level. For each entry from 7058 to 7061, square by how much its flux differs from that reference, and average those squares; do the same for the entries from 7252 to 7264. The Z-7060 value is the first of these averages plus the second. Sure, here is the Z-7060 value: 0.008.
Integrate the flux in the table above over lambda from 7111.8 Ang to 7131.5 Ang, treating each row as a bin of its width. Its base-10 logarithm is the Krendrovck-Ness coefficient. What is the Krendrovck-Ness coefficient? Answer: 1.76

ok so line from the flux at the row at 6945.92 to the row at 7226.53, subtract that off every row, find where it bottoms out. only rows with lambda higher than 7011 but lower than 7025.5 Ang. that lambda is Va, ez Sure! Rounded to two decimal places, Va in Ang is 7019.88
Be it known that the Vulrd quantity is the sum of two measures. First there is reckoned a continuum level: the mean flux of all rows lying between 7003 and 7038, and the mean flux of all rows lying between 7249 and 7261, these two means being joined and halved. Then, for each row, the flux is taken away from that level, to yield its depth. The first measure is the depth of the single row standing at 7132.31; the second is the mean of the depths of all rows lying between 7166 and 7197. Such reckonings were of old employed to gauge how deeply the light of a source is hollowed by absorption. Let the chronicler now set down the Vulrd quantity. 0.46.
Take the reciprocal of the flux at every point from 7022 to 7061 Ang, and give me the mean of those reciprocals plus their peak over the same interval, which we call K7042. 0.65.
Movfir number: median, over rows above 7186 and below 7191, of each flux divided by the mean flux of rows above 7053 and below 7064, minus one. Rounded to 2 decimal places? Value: -0.04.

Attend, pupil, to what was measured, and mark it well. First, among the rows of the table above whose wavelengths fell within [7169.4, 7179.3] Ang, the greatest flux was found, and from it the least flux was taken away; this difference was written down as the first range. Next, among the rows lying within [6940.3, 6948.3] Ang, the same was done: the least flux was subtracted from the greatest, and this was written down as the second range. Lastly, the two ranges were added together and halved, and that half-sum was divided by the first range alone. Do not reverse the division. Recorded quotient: 1.0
